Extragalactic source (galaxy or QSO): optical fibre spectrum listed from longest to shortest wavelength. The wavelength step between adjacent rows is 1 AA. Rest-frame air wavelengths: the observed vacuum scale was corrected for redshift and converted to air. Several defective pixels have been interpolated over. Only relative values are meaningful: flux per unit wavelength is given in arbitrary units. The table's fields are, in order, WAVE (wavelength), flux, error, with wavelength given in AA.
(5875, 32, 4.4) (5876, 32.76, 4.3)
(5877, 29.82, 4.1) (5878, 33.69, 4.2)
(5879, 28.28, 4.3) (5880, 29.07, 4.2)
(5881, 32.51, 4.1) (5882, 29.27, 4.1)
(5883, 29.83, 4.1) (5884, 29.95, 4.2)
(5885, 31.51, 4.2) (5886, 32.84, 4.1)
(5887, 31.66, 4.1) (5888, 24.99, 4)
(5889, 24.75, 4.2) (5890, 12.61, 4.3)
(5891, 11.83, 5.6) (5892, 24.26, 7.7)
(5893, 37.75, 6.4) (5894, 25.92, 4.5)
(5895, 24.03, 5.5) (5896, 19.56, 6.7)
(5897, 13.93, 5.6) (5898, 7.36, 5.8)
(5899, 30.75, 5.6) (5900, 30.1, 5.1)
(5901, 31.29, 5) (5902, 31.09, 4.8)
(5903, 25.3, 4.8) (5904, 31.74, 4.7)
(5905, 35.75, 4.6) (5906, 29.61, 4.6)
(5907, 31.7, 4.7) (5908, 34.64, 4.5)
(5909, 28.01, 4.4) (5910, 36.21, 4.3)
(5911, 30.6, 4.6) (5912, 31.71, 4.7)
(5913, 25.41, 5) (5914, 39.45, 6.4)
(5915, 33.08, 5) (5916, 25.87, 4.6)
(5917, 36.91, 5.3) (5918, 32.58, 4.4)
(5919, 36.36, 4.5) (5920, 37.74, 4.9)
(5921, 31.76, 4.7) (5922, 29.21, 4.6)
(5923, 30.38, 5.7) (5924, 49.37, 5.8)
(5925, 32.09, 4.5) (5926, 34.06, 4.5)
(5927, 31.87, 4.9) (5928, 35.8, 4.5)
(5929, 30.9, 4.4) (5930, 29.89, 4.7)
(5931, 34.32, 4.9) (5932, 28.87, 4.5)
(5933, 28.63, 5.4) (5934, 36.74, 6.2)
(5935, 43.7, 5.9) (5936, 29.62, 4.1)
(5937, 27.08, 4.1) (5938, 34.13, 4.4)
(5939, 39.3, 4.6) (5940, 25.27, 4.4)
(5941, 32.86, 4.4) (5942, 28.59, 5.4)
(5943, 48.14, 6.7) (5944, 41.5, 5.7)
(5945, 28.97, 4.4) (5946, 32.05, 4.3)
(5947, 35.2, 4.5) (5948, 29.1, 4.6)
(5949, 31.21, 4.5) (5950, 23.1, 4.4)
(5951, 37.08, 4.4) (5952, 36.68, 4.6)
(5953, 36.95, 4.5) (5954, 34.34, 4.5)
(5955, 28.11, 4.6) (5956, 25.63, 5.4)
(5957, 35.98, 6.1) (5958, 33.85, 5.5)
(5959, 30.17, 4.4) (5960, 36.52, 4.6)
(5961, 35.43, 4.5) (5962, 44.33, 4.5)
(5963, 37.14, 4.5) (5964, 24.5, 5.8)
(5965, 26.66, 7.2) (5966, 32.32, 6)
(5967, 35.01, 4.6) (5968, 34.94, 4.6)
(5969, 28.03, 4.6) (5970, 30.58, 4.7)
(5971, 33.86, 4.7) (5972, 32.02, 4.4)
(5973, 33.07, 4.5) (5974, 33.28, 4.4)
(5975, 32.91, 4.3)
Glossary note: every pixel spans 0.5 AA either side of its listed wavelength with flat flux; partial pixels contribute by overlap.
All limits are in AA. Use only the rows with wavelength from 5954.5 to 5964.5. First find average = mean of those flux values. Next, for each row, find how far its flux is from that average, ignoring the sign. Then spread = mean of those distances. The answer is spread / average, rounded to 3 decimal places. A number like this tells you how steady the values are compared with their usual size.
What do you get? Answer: 0.146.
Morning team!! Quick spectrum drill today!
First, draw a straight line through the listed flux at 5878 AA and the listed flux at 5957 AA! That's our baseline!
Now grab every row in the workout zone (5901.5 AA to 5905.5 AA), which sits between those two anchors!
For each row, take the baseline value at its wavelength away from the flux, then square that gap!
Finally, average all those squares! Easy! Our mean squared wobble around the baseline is 26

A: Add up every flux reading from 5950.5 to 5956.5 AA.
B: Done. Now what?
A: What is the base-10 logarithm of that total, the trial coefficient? 2.30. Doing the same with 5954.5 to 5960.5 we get 2.28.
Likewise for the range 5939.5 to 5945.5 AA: 2.31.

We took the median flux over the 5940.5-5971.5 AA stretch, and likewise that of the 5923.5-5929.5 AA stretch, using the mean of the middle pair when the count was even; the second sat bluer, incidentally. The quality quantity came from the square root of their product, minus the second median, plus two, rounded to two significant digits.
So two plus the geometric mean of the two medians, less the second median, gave 2.4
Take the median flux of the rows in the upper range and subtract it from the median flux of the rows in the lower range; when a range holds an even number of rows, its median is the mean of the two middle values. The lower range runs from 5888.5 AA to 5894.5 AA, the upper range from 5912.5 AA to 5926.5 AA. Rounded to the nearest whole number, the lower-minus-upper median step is -8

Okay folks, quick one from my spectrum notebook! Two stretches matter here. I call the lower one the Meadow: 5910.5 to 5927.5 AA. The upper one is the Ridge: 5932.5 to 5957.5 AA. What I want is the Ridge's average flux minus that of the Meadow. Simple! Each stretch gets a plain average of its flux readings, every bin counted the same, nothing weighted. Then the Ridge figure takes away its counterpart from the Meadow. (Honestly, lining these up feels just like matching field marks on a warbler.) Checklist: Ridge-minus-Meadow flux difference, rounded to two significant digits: -0.24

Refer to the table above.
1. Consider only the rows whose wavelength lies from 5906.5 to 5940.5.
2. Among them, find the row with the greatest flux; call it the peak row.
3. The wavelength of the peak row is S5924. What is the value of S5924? 5924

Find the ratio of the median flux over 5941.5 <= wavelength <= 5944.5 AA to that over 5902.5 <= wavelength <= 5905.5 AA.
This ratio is 1.3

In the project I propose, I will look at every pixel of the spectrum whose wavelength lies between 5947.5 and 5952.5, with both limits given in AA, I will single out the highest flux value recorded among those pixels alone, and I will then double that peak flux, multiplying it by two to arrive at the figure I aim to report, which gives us 74.2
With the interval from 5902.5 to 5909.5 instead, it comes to 71.5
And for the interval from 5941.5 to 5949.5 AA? 96.3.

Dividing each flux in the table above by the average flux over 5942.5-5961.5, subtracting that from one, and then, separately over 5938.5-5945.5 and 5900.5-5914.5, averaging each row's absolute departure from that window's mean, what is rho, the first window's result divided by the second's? 2.4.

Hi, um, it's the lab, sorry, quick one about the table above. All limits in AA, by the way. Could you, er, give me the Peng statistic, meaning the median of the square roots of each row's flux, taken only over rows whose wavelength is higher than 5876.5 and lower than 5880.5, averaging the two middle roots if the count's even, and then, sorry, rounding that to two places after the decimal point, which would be 5.43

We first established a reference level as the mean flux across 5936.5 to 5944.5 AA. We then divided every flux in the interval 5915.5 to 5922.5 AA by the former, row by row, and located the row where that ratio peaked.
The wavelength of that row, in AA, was 5920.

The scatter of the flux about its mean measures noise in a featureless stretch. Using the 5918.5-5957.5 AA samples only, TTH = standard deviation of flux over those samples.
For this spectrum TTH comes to 5.7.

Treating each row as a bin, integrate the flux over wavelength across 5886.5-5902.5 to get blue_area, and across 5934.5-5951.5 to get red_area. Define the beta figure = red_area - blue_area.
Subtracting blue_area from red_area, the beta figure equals 185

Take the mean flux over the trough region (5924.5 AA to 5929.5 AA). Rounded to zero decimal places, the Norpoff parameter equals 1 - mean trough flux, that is -32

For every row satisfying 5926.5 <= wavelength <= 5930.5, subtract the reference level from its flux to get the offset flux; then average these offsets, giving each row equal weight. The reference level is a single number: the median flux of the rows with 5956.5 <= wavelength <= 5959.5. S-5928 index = -1.7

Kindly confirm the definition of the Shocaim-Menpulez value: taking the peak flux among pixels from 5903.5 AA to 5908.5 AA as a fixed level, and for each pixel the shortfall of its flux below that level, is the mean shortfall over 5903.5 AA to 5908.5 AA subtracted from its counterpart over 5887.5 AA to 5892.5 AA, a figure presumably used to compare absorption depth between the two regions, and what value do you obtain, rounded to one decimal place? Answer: 13.0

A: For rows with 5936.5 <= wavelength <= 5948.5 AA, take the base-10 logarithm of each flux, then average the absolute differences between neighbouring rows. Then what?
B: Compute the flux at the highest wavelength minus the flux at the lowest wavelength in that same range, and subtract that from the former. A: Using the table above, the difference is -1.9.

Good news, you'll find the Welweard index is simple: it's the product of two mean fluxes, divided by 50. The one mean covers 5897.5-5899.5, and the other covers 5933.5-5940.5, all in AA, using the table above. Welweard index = 13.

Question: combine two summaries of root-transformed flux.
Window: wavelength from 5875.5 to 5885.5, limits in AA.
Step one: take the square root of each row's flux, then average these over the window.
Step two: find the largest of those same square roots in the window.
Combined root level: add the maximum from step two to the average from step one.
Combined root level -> 11.3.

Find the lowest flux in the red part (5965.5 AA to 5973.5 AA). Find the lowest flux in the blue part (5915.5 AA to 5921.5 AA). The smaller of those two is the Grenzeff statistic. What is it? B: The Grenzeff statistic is 26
